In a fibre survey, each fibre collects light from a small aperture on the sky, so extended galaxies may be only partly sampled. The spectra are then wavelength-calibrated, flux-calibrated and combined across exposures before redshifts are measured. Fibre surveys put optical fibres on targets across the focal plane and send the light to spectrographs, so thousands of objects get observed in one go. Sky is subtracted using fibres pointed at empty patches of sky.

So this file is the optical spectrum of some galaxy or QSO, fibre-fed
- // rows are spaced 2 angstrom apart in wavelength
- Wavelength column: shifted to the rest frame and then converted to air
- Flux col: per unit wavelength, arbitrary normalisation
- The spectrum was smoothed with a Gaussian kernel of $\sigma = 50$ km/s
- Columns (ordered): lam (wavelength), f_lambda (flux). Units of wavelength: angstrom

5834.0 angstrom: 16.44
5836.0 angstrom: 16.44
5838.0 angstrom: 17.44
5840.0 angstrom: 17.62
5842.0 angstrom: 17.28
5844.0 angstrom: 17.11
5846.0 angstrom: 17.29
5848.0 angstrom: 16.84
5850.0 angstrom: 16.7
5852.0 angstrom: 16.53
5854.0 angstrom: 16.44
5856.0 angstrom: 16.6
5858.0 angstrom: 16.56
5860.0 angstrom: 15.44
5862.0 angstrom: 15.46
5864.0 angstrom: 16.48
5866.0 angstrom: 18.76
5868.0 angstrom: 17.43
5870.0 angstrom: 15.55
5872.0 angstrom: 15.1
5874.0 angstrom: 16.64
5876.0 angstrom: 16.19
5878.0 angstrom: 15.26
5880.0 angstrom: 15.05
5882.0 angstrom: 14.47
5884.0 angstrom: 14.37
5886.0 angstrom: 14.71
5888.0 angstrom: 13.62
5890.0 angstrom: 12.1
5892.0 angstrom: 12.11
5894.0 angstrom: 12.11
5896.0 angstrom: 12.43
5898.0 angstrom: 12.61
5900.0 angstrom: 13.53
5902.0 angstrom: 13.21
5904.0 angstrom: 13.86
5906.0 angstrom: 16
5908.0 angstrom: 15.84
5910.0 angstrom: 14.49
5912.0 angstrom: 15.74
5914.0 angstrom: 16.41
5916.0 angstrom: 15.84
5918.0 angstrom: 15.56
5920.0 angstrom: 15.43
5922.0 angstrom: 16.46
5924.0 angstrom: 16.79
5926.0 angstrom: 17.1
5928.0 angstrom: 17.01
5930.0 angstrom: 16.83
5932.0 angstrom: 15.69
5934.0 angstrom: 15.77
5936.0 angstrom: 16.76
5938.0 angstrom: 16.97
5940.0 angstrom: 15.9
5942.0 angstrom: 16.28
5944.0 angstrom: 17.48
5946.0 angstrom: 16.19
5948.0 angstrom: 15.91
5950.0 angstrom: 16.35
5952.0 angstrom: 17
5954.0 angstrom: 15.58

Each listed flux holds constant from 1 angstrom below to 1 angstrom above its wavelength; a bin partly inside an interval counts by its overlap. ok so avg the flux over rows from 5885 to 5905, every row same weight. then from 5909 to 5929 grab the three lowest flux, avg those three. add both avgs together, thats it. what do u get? 28.2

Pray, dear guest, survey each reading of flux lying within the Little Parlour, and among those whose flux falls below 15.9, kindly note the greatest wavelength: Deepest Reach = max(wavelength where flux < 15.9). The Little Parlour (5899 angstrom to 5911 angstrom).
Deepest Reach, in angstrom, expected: 5910.0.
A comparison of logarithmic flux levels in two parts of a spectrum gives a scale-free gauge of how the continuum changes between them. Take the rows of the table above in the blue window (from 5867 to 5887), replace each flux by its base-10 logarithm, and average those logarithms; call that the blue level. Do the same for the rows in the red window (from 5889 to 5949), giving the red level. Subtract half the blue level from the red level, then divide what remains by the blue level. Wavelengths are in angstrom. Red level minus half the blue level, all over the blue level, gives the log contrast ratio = 0.49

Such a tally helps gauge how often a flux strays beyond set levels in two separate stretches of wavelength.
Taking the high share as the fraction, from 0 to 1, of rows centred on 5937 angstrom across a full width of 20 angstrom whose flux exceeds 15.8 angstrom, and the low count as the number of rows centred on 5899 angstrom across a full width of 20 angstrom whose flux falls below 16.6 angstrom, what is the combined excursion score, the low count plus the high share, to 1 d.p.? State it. 10.8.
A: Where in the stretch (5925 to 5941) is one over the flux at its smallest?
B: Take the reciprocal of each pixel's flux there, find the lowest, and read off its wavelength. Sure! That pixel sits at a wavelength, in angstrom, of 5926.0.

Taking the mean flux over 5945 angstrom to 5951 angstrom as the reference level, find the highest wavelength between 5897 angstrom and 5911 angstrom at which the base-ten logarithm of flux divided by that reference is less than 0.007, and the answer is 5910.0 angstrom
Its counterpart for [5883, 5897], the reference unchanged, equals 5896.0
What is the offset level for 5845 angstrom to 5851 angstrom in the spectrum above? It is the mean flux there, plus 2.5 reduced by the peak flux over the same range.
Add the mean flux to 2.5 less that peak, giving 2.2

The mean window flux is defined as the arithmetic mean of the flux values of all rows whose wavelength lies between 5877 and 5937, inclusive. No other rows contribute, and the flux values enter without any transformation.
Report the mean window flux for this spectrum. 14.9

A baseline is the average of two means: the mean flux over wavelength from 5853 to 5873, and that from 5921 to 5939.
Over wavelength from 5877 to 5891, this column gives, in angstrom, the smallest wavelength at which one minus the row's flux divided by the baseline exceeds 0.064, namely 5878.0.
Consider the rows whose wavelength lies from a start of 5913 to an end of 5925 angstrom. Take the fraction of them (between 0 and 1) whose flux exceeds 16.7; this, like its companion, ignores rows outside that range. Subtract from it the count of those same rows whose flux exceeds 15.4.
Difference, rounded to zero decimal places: -6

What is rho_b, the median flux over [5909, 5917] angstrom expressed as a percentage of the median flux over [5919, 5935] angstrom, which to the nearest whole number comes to 95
